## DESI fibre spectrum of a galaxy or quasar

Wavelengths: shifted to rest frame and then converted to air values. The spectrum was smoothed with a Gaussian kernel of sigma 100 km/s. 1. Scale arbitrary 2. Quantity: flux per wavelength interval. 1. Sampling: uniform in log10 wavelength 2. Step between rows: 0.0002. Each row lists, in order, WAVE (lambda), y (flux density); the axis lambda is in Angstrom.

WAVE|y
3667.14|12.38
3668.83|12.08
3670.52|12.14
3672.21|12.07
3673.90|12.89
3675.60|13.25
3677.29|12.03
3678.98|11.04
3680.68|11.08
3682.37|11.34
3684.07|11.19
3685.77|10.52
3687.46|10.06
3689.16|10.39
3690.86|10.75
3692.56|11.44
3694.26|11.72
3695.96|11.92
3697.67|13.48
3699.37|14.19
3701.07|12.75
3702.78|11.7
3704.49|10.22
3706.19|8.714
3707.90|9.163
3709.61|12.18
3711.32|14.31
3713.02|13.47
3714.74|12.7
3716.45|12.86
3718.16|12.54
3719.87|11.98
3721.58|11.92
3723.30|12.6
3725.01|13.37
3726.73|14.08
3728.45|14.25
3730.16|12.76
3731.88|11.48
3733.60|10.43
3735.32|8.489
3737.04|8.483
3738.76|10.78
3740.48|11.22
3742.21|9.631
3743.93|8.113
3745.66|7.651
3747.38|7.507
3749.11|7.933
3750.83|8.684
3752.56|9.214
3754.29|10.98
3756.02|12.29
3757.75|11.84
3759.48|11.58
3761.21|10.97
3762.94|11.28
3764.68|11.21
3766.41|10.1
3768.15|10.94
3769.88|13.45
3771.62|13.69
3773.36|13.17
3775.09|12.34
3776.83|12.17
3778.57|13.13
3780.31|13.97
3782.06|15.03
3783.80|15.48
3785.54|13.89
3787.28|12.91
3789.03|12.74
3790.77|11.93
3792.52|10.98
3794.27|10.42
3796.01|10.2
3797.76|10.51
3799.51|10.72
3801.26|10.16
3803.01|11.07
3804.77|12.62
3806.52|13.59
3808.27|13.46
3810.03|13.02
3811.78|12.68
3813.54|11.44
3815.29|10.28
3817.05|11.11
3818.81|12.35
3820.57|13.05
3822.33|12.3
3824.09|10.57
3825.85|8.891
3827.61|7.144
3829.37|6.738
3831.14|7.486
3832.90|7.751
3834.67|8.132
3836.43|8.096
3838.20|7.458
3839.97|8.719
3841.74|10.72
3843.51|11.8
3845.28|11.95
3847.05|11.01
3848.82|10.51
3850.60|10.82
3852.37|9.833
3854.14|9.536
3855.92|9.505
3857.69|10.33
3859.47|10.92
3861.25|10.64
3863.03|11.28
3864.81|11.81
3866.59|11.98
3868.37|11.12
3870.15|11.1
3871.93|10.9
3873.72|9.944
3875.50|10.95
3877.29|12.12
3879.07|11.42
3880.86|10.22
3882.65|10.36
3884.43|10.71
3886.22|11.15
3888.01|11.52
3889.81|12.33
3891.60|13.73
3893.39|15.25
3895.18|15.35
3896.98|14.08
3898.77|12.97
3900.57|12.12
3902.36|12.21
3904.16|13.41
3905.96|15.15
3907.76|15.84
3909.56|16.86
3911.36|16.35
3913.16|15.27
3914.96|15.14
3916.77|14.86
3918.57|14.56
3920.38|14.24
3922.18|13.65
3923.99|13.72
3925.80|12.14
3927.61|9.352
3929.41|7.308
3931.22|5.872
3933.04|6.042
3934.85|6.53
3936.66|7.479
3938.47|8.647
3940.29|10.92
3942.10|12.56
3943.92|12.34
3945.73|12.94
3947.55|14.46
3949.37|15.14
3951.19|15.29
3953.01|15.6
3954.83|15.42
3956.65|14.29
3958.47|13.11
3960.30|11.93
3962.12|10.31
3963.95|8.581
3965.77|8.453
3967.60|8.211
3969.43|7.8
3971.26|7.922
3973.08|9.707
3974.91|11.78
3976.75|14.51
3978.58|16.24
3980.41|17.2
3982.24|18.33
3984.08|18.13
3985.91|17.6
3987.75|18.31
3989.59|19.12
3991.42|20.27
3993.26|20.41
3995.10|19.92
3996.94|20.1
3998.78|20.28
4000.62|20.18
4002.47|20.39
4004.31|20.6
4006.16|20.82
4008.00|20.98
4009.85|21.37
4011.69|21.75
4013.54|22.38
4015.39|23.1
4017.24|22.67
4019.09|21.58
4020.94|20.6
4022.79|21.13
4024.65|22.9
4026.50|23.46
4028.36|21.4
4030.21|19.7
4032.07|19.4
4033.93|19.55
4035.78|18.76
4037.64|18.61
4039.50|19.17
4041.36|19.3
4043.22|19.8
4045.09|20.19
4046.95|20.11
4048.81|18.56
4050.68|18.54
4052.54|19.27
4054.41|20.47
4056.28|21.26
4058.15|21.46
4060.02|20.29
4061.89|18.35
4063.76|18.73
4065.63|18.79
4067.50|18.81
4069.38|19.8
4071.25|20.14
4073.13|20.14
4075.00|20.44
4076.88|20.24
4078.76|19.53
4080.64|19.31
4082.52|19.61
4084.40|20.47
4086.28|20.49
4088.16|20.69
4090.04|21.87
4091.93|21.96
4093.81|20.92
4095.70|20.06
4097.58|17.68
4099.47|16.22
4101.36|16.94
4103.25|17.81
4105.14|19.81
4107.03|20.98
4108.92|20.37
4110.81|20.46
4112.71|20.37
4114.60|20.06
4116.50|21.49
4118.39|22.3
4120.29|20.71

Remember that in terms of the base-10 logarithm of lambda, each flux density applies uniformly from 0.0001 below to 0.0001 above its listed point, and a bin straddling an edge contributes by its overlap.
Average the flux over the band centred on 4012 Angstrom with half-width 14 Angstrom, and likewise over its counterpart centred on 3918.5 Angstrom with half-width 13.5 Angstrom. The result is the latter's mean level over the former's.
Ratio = 0.62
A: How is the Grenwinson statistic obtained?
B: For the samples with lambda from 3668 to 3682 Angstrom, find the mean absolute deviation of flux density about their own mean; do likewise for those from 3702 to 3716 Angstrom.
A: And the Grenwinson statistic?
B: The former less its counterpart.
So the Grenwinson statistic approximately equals -1.13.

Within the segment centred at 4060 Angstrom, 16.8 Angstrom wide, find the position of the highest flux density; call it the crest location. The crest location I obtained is 4058.15 Angstrom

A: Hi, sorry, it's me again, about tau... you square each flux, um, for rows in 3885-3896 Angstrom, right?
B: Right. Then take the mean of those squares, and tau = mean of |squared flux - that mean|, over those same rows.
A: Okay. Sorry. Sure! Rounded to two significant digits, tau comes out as 41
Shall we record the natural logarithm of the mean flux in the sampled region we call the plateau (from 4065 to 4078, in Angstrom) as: 2.98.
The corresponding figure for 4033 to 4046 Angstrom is 2.96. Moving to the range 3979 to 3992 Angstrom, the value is 2.91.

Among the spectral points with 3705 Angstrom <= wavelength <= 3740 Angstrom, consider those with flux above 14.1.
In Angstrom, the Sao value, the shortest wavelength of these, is 3711.32 Angstrom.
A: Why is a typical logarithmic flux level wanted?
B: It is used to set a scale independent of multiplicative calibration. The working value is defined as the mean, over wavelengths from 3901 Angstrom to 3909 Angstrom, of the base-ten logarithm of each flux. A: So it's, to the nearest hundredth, 1.15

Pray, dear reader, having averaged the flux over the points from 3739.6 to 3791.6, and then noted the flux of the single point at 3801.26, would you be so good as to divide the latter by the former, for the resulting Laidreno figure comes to 0.88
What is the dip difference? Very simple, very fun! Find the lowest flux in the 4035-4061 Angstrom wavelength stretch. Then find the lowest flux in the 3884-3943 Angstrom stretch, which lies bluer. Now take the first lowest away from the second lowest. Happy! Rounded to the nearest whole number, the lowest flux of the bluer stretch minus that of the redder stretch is -13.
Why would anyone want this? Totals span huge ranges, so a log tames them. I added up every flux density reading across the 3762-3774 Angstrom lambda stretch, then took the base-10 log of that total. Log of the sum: 1.92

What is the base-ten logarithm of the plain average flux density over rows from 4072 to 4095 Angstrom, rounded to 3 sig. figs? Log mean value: 1.31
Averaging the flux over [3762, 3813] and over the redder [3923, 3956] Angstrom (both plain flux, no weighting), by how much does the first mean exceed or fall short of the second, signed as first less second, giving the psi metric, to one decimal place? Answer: 1.1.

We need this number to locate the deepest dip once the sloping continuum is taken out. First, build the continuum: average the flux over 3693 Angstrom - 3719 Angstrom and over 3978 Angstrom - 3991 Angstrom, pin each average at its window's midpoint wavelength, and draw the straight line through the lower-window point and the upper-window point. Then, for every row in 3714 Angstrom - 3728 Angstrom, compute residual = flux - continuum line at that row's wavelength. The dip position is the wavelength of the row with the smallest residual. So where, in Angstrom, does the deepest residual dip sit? 3721.58 Angstrom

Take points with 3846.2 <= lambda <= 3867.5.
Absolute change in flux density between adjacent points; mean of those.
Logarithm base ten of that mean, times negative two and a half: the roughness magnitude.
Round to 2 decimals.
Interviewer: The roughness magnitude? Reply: 0.82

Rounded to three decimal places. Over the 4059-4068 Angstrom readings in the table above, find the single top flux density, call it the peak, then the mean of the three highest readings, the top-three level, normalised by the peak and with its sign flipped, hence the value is -0.951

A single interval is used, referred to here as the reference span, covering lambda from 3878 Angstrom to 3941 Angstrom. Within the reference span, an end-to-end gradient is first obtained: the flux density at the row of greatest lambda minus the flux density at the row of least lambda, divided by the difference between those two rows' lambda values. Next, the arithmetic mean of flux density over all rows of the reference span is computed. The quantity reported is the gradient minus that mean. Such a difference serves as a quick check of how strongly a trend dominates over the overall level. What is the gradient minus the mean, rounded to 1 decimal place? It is -12.2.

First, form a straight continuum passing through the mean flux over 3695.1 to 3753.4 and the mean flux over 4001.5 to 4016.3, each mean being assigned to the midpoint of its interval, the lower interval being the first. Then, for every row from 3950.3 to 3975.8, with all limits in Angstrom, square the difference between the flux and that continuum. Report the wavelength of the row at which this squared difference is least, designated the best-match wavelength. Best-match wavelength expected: 3953.01 Angstrom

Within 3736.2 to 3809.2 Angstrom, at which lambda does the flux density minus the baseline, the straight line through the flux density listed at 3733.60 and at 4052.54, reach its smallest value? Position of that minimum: 3747.38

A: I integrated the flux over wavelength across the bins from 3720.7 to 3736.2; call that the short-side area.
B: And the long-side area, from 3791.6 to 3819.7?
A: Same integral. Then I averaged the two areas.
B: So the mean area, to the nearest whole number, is 256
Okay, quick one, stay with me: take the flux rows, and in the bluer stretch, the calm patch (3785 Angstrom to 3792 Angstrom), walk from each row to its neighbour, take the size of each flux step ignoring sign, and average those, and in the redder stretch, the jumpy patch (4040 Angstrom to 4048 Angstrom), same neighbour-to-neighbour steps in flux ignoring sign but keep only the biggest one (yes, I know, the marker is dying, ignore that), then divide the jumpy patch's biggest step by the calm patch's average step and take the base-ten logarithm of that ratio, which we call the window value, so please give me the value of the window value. -0.1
